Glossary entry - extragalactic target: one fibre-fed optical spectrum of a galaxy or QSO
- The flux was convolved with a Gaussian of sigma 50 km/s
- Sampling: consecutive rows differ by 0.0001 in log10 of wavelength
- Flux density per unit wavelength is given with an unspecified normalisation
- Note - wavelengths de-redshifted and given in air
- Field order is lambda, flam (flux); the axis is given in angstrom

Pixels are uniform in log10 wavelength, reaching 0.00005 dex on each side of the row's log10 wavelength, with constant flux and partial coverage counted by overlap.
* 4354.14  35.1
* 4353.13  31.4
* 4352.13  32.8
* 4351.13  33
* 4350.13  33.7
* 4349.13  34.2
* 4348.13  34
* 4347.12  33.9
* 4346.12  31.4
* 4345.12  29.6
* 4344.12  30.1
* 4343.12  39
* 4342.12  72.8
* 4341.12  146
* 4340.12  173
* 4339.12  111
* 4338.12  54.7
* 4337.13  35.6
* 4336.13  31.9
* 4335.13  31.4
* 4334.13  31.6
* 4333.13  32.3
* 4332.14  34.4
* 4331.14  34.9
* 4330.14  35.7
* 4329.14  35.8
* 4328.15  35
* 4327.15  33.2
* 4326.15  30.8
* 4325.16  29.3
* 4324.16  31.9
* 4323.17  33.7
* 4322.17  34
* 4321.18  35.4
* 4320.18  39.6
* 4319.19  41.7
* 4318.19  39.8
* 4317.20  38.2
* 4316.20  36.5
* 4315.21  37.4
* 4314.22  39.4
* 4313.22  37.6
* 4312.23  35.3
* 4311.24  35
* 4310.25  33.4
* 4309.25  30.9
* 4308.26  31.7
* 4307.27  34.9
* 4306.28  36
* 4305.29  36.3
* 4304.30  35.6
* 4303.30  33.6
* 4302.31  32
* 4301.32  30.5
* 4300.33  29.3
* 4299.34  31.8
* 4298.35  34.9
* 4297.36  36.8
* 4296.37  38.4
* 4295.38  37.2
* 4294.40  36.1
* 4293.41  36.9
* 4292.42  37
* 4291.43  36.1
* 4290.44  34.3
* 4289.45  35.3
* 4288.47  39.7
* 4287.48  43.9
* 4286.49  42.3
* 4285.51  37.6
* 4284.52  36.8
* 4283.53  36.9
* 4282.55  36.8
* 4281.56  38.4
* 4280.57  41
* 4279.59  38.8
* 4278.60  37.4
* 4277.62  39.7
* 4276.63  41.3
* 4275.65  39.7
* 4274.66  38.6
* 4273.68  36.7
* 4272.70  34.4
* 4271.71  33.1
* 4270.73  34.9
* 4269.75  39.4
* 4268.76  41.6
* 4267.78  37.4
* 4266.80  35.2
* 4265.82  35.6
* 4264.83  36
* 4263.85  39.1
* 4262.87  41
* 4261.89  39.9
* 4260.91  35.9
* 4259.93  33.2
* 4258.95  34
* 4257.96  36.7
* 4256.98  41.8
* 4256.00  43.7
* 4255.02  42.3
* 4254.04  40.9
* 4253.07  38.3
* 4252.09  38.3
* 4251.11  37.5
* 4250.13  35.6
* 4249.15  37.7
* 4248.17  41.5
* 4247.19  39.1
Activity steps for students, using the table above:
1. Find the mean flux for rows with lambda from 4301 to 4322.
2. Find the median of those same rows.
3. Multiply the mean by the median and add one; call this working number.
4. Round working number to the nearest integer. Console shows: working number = 1274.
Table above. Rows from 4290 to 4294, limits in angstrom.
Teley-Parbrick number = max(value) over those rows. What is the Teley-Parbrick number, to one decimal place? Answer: 37.0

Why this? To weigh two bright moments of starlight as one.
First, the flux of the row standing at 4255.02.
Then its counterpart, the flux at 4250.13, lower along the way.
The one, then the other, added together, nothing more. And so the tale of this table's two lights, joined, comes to 78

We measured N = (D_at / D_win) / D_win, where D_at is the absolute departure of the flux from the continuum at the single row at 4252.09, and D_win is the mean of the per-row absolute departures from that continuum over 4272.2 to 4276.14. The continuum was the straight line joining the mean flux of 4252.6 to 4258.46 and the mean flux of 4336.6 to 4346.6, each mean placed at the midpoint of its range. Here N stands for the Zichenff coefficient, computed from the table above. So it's 0.010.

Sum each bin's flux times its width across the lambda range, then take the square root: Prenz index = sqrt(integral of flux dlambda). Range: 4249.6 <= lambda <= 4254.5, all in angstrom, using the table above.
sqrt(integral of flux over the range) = 13.7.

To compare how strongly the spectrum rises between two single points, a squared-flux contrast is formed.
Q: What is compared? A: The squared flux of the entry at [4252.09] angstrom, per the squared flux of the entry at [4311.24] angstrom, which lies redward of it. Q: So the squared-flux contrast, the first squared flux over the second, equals 1.20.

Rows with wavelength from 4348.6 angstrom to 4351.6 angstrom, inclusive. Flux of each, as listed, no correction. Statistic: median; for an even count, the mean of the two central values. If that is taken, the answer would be 34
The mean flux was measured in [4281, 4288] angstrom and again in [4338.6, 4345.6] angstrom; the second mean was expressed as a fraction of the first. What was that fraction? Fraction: 2.21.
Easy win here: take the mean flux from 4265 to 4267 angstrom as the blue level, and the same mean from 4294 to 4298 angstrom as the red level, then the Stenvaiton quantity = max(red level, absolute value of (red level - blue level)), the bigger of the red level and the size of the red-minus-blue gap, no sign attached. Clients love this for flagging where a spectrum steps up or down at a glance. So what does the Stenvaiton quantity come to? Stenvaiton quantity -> 37.1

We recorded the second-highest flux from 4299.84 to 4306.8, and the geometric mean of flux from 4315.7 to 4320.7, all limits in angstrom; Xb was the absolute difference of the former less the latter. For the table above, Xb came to 3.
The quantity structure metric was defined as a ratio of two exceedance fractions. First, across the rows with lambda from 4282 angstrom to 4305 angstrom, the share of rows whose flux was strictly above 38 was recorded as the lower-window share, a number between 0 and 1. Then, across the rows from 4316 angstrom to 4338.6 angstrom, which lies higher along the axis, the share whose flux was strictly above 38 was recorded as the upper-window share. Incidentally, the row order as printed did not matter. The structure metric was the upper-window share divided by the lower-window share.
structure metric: 1.25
